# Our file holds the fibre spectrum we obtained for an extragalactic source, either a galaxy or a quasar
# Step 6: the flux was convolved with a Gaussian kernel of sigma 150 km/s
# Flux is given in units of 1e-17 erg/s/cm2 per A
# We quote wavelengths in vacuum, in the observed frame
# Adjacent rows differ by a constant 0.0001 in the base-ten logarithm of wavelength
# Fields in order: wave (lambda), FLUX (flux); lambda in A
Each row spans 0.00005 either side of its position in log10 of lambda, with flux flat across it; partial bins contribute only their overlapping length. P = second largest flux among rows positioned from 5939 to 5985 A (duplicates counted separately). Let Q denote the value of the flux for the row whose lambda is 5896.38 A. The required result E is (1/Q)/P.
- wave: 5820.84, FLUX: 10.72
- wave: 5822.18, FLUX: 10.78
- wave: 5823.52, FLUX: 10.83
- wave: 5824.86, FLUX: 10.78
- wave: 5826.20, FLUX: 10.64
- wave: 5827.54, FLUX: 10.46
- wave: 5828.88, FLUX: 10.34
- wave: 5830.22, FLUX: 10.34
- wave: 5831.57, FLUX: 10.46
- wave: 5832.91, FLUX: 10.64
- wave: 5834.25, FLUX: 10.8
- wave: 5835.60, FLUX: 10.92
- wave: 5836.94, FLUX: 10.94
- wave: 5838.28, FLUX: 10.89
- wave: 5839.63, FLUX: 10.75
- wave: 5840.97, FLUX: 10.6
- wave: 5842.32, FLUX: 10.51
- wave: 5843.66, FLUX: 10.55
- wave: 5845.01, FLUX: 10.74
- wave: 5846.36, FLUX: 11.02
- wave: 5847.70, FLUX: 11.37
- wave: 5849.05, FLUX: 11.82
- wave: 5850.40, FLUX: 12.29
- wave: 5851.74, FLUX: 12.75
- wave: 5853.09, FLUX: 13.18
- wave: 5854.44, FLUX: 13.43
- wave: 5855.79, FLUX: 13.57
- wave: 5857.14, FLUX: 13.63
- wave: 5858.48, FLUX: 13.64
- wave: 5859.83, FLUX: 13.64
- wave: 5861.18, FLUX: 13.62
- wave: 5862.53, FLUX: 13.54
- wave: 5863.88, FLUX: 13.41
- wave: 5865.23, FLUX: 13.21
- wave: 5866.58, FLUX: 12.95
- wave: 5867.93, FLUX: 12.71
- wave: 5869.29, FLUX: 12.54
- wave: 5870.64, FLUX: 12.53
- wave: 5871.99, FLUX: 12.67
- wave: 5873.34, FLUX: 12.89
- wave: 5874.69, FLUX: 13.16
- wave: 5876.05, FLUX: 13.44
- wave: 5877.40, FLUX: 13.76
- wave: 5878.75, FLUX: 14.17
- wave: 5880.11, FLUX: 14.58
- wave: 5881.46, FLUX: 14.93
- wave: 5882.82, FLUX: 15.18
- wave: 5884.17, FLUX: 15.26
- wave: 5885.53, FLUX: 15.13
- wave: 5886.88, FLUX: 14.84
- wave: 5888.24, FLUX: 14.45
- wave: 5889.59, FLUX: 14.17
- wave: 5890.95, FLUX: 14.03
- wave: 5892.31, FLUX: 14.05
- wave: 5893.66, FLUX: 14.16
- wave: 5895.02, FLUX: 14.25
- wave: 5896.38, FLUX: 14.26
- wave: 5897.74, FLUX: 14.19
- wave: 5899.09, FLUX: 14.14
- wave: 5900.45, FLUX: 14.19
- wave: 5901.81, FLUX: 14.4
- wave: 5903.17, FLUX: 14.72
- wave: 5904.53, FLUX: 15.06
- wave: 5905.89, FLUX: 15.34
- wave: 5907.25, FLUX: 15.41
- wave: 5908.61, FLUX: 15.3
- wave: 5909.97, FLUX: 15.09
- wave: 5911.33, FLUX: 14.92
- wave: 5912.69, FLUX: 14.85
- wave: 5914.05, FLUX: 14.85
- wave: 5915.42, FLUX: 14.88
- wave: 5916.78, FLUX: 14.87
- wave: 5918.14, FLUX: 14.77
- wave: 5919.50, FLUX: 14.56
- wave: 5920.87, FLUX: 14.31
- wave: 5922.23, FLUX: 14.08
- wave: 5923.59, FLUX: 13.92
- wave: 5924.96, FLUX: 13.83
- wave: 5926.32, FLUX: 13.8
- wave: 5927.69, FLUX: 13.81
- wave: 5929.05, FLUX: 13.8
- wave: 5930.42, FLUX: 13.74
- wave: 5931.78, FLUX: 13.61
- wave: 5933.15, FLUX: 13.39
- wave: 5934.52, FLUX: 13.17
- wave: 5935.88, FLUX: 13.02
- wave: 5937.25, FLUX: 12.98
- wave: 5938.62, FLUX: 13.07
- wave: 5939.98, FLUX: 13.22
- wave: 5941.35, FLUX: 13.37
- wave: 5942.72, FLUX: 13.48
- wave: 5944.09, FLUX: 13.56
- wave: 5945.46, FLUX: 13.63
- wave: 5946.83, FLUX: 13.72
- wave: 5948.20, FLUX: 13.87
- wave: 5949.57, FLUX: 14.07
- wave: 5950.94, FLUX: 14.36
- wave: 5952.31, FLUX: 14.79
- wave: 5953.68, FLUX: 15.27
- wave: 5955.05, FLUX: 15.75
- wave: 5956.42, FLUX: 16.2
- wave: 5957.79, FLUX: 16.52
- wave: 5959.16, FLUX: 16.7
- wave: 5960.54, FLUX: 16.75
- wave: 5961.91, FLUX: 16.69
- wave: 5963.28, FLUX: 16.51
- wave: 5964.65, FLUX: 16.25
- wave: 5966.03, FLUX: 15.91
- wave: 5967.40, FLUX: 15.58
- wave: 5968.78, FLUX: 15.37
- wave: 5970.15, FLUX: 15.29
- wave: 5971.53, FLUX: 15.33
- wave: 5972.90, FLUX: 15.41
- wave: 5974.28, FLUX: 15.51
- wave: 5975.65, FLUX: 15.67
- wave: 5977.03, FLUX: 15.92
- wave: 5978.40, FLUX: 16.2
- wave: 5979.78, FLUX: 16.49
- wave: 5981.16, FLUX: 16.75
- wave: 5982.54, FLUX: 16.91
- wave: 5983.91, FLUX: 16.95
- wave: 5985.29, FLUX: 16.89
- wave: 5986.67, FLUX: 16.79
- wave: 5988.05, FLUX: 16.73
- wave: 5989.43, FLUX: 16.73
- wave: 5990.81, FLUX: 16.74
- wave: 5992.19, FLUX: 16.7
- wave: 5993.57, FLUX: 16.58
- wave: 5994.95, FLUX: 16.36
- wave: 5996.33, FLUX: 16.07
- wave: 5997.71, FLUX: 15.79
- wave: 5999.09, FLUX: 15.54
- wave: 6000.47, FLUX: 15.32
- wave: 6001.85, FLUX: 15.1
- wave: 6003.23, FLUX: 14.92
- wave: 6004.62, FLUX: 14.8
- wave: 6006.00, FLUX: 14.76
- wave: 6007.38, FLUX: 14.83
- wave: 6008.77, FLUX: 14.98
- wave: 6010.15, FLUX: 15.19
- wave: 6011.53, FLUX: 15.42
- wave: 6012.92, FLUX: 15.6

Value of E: 0.0041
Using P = 16.91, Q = 14.26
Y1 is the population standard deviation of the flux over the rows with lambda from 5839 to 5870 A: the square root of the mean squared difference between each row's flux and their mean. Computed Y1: 1.17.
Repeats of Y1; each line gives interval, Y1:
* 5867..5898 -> 0.85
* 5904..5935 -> 0.67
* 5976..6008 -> 0.76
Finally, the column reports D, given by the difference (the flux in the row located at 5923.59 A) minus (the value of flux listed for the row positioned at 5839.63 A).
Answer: 3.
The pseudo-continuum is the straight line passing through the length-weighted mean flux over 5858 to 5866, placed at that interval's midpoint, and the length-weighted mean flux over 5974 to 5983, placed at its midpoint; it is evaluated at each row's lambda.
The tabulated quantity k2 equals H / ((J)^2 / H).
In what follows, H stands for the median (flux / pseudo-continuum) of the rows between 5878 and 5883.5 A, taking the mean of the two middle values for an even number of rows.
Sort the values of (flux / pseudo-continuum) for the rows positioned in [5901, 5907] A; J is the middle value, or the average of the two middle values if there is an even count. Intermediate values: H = 1.06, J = 1.03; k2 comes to 1.06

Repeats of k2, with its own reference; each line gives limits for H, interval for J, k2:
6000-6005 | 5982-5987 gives 0.75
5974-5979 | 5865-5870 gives 1.08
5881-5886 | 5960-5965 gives 1.07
